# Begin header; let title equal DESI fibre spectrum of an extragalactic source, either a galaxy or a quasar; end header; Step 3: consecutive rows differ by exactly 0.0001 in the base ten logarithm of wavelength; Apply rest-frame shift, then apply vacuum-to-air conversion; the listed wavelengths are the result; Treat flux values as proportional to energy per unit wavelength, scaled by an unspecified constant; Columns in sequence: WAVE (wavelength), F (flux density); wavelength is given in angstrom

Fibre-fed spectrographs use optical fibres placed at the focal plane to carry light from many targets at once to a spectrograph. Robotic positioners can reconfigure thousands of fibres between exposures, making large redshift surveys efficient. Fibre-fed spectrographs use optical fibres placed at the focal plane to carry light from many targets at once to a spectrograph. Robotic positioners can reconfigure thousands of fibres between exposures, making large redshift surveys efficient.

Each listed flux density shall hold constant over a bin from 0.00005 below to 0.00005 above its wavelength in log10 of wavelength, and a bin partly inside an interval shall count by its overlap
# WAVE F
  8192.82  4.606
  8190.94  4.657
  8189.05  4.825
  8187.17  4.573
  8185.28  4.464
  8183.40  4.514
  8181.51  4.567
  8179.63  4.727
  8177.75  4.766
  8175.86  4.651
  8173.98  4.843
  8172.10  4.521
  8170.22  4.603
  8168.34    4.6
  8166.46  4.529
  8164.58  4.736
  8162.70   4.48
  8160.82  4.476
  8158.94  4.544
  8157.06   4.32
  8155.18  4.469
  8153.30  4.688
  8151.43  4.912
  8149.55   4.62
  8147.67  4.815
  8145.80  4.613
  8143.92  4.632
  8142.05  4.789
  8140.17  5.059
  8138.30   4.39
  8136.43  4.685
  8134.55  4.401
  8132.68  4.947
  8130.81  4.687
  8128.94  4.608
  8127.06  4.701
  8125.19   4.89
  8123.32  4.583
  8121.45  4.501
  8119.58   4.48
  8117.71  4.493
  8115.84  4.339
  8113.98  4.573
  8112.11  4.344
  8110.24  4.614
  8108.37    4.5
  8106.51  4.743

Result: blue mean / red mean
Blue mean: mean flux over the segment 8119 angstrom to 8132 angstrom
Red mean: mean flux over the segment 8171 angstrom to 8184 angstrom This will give 1.00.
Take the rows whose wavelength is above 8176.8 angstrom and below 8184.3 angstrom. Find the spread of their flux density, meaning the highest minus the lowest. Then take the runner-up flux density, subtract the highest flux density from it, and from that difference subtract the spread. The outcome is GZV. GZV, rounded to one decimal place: -0.3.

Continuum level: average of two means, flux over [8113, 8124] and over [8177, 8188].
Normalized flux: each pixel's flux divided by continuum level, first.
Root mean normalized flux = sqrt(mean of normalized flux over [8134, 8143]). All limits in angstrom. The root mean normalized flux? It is 1.01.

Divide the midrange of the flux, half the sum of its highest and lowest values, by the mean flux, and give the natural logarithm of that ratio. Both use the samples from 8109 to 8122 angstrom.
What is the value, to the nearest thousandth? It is 0.000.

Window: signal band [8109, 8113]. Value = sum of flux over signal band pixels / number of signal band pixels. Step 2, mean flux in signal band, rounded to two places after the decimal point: 4.48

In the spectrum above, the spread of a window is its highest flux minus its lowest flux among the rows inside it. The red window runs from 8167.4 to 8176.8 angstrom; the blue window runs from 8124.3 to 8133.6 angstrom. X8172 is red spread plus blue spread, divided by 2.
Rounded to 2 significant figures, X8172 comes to 0.33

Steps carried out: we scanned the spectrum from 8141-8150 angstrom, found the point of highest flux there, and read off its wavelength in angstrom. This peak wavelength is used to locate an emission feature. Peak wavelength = 8147.67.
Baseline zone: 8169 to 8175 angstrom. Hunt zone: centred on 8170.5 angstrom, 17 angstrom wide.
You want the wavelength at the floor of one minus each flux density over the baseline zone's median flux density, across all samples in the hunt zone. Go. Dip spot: 8173.98 angstrom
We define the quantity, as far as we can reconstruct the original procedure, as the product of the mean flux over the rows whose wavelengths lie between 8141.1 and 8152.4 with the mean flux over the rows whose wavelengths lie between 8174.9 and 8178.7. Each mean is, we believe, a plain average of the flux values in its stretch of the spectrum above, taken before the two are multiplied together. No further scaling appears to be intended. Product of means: 22.3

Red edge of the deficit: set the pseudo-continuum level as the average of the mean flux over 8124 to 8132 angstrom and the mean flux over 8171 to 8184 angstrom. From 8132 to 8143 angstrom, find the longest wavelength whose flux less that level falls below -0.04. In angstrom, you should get 8138.30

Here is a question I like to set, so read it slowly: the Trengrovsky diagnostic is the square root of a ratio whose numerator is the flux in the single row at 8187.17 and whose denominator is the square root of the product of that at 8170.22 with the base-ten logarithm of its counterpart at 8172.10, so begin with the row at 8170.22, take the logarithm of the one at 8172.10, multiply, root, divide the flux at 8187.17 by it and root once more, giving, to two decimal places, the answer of 1.62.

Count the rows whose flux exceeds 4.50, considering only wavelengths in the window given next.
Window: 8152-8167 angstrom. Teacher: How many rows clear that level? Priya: 4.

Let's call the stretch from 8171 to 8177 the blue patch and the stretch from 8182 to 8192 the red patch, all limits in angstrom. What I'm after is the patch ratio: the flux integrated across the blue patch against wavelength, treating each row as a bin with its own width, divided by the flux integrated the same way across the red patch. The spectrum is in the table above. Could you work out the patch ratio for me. 0.6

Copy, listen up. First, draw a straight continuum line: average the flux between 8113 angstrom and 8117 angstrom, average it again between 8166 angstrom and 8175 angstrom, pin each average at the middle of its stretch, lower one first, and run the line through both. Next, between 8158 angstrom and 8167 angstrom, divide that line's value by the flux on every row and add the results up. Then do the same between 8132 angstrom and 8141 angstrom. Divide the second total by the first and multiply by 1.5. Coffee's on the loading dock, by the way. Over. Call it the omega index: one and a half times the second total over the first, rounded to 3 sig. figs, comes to 1.43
